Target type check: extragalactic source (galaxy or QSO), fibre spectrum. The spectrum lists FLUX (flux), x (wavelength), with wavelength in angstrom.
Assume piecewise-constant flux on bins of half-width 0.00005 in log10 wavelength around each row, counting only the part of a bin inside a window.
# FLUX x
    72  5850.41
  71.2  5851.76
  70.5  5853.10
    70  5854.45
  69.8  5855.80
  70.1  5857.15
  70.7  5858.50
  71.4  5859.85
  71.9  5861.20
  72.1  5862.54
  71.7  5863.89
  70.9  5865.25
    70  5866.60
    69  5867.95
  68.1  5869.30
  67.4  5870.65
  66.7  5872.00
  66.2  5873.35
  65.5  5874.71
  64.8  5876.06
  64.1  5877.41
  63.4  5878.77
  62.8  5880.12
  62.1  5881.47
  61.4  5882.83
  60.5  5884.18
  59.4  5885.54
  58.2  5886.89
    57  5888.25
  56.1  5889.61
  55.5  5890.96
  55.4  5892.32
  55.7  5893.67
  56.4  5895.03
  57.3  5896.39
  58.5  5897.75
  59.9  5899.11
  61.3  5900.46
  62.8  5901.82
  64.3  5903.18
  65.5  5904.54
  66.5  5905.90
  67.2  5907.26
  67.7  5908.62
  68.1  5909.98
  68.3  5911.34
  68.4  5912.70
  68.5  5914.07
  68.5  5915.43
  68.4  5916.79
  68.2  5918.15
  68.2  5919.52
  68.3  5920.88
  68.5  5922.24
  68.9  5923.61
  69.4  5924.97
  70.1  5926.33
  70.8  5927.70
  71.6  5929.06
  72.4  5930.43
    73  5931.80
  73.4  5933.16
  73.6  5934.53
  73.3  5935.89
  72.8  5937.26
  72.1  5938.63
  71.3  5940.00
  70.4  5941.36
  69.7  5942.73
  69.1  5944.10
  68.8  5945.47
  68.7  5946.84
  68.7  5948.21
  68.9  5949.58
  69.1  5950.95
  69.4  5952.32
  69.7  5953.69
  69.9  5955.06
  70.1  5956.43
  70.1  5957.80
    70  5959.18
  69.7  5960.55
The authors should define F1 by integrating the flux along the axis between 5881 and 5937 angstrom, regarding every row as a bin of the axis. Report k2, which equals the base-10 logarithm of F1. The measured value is 3.56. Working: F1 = 3649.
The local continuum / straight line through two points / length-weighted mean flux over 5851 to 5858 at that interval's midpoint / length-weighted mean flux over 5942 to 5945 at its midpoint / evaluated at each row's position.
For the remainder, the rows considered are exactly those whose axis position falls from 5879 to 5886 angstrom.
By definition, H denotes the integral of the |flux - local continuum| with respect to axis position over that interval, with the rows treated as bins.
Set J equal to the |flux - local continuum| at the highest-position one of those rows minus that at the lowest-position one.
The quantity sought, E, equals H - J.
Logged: 57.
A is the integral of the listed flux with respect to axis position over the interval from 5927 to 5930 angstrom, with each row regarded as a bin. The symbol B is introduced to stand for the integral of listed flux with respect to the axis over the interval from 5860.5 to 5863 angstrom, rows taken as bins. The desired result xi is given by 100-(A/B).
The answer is 98.8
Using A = 214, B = 181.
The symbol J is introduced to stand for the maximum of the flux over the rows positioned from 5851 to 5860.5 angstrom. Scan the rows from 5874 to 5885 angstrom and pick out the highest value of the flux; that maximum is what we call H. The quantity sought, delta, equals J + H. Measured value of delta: 137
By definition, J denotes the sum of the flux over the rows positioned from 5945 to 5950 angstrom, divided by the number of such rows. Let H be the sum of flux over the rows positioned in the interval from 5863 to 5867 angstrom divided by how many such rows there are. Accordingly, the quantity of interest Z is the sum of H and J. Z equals 140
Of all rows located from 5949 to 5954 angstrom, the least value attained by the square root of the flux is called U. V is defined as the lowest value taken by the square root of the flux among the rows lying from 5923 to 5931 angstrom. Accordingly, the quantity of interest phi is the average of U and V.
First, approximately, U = 8.30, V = 8.3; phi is 8.30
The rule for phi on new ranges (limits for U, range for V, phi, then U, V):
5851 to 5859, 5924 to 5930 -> 8.34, 8.35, 8.3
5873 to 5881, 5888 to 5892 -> 7.69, 7.92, 7.4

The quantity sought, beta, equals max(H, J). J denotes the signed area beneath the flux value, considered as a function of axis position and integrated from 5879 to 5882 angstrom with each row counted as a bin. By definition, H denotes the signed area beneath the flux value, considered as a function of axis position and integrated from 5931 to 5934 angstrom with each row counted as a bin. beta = 219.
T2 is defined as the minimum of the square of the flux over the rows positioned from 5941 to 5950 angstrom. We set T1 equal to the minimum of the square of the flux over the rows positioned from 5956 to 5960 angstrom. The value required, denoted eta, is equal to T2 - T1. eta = -180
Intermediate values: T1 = 4900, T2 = 4720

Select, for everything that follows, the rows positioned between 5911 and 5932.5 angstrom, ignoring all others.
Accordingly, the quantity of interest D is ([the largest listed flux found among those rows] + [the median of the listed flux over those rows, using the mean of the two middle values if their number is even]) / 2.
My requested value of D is 71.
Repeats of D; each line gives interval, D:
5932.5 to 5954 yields 72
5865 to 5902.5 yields 66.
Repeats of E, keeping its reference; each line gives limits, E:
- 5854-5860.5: 3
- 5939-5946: 8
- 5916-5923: 9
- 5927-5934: 17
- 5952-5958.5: 4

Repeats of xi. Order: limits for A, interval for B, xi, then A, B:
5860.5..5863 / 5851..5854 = 99.2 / 181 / 213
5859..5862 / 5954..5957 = 99.0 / 215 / 210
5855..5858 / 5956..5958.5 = 98.8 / 210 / 175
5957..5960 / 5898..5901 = 98.8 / 210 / 181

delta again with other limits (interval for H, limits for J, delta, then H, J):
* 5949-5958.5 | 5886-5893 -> 128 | 70.1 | 58.2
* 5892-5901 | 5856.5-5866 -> 133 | 61.3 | 72.1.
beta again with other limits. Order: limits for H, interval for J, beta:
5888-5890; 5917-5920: 204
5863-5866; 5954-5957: 213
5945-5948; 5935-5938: 219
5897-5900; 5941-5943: 178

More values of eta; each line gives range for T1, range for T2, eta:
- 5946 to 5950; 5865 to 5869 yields 41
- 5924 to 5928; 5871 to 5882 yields -960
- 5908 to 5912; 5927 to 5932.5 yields 429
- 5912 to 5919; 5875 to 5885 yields -991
